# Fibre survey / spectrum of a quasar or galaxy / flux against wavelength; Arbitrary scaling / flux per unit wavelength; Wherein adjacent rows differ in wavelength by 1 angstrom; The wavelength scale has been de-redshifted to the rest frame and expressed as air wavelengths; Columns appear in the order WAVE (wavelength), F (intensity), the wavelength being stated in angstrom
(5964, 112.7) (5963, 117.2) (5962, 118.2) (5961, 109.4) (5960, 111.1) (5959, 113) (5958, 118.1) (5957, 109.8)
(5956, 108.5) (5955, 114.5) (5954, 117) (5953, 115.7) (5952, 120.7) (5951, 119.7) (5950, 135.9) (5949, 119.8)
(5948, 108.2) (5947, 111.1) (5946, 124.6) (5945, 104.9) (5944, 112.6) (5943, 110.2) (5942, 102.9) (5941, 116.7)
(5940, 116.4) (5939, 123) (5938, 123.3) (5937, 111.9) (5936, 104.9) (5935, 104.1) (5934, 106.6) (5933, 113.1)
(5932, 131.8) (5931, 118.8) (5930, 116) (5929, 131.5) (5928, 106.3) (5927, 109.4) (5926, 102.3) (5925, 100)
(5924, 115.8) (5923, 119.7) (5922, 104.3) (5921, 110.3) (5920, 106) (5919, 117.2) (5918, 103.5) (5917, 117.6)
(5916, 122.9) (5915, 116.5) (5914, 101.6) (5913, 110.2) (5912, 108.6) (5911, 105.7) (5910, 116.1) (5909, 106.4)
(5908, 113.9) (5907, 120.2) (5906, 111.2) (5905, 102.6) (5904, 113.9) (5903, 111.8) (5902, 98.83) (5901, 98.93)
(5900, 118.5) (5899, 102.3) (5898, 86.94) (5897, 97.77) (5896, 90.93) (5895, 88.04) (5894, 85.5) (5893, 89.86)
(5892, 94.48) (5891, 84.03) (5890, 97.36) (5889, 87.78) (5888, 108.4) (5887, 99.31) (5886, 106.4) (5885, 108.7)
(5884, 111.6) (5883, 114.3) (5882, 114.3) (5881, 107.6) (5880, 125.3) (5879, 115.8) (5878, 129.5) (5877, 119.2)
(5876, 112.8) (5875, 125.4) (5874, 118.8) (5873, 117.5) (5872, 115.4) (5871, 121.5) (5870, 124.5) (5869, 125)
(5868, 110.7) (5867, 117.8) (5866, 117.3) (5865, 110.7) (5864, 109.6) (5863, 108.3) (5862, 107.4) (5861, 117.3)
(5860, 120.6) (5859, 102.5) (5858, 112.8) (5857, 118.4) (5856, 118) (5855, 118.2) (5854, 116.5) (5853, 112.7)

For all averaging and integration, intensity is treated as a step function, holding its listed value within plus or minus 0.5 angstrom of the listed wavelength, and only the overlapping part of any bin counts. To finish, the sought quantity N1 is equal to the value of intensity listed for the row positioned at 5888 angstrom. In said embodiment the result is 108.4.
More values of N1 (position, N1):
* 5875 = 125.4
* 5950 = 135.9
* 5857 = 118.4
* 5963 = 117.2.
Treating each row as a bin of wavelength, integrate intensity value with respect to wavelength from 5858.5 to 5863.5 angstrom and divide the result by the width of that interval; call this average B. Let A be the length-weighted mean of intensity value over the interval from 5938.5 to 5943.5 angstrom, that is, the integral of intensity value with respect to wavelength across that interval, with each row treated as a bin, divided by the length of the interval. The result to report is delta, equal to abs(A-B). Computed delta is 2.6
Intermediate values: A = 114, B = 111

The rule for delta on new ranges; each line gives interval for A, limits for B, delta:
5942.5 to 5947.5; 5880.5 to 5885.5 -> 1.4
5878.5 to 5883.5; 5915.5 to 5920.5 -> 2.0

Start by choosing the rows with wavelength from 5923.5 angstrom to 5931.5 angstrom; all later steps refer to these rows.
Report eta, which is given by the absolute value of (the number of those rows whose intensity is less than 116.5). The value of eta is 6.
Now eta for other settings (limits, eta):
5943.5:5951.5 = 4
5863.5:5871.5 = 3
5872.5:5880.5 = 2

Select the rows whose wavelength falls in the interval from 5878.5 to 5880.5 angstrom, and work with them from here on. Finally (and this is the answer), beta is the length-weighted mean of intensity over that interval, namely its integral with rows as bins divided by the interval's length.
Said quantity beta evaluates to 121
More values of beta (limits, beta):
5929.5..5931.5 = 117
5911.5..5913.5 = 109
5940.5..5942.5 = 110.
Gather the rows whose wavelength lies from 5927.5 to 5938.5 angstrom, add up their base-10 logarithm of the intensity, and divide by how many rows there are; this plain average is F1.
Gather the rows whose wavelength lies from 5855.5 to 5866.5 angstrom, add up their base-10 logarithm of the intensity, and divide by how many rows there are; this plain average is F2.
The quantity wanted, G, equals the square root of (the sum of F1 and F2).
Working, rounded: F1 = 2.06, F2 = 2.05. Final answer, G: 2.028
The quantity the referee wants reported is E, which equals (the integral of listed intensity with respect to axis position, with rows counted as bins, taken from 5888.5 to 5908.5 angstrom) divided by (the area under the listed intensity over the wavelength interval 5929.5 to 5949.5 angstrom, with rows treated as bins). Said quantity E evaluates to 0.87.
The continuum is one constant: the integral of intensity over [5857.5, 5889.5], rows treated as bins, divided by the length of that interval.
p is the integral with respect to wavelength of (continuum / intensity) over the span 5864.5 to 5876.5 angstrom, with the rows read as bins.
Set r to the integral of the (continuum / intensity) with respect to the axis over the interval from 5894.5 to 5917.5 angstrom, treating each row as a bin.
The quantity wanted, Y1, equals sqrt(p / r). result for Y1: 0.7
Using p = 12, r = 25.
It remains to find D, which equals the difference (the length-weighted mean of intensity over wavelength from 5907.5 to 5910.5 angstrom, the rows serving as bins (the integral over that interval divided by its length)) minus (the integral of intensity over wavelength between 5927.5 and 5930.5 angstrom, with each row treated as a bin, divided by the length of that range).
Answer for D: -6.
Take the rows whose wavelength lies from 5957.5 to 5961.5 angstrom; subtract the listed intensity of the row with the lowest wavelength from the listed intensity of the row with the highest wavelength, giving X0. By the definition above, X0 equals -9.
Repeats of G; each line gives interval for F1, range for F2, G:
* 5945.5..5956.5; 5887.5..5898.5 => 2.008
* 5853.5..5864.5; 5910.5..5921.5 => 2.025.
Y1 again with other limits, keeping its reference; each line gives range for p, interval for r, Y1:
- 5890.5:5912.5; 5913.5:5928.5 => 1.3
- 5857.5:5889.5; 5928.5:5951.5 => 1.2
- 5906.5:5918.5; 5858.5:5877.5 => 0.8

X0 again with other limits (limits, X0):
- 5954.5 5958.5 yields 4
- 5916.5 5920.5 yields -12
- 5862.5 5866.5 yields 9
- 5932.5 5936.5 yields -8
